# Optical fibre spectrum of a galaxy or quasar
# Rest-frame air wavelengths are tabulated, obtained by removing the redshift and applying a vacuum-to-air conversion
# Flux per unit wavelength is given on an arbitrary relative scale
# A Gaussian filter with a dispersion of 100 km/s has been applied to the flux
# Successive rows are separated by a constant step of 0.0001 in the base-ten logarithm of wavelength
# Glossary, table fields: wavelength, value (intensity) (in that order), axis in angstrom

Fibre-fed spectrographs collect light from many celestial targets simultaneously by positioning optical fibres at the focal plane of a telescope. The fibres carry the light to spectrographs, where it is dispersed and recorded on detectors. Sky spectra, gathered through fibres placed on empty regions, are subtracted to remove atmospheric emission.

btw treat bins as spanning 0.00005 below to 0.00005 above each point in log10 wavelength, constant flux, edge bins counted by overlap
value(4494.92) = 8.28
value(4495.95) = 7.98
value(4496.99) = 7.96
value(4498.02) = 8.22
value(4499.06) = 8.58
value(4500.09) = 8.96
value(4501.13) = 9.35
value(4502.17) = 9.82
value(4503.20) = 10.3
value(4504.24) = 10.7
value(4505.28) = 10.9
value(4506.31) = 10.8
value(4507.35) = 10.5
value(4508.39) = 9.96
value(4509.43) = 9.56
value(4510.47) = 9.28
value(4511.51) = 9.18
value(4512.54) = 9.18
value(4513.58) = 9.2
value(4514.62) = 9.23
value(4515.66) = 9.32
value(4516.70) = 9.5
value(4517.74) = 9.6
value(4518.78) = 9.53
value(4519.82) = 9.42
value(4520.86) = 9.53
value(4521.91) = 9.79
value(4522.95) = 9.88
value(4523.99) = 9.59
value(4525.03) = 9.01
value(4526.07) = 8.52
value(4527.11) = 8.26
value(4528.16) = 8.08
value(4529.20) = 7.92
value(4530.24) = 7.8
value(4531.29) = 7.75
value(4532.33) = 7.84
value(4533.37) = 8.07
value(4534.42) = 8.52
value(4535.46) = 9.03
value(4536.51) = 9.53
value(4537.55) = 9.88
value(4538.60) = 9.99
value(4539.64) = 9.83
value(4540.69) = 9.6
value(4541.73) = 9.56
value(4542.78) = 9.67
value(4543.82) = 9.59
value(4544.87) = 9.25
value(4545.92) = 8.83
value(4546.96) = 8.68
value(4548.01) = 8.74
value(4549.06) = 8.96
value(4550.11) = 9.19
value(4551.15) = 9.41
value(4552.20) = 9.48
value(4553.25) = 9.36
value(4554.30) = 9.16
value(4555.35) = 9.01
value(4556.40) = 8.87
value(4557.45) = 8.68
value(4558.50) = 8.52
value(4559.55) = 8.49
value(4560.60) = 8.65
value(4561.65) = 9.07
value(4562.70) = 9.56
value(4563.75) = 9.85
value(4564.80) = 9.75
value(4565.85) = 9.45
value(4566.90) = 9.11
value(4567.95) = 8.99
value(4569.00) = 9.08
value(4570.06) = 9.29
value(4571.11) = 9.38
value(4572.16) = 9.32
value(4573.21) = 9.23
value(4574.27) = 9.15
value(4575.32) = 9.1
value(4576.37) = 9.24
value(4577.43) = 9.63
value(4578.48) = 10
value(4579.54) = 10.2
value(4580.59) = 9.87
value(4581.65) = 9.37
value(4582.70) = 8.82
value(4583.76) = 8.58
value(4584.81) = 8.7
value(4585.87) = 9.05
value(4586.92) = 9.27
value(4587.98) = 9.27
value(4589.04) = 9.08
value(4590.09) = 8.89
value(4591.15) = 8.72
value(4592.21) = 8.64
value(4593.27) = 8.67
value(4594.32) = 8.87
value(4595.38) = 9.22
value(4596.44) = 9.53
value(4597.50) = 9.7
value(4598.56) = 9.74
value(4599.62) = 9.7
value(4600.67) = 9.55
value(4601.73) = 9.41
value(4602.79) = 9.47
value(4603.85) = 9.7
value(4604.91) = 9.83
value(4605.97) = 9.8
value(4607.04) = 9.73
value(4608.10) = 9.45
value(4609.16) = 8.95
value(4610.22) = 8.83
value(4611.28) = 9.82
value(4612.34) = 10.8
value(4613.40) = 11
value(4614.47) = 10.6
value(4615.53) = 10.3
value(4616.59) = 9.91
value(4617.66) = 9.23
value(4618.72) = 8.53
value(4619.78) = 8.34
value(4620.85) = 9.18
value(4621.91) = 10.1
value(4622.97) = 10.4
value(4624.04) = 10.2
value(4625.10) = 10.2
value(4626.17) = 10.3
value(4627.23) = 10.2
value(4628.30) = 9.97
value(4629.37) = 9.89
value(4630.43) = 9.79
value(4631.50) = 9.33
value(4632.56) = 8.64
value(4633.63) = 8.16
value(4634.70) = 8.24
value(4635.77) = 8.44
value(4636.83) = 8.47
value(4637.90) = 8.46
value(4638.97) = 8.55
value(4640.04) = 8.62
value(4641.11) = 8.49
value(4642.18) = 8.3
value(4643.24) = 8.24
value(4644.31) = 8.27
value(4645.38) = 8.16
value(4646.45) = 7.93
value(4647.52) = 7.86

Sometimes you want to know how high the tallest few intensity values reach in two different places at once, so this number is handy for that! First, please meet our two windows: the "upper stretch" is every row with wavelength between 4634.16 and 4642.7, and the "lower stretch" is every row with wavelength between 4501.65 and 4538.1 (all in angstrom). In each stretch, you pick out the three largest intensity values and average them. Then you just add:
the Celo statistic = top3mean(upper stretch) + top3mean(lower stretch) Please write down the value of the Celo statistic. 19.4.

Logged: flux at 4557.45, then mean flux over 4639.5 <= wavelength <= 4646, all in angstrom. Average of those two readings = 8.5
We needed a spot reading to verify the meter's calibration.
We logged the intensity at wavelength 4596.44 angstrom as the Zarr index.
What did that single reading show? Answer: 9.53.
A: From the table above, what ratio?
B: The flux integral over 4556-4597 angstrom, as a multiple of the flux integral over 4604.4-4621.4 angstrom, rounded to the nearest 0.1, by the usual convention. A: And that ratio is 2.3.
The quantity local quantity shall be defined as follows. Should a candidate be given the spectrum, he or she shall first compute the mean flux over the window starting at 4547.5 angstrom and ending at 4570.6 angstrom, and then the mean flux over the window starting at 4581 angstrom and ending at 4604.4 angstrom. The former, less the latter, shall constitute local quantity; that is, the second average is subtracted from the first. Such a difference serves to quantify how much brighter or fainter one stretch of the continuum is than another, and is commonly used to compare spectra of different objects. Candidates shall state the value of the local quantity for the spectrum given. -0.06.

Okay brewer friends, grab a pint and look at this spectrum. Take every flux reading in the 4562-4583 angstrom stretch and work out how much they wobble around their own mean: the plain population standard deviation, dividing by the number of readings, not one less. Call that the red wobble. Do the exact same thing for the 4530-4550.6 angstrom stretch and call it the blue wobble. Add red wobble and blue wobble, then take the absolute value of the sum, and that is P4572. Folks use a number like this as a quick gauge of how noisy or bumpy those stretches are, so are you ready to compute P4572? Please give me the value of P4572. 1.06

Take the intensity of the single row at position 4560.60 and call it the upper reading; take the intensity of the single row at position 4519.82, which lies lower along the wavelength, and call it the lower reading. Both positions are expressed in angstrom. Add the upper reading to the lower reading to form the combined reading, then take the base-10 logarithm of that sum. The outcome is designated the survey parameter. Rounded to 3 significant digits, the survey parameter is 1.26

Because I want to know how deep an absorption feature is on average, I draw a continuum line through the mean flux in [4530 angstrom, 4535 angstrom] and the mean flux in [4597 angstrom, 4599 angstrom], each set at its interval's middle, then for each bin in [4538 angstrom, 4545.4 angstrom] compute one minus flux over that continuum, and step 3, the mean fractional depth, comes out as -0.17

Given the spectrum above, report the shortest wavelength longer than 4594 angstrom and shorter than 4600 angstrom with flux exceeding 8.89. 4595.38 angstrom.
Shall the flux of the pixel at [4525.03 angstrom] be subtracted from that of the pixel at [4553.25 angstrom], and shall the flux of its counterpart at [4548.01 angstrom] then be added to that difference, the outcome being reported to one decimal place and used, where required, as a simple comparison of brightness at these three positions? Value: 9.1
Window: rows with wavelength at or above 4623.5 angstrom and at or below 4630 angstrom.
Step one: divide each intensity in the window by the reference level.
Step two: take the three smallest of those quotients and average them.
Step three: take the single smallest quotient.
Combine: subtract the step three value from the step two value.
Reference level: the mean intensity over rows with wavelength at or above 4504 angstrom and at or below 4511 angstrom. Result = 0.013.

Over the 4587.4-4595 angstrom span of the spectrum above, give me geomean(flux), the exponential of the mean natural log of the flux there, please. 8.9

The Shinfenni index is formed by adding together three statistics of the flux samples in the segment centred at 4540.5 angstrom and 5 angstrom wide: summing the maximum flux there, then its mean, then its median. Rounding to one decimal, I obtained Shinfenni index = 29.4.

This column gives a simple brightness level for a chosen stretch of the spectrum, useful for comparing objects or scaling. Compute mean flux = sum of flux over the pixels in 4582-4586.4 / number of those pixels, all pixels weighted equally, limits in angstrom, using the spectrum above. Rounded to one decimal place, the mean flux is 8.8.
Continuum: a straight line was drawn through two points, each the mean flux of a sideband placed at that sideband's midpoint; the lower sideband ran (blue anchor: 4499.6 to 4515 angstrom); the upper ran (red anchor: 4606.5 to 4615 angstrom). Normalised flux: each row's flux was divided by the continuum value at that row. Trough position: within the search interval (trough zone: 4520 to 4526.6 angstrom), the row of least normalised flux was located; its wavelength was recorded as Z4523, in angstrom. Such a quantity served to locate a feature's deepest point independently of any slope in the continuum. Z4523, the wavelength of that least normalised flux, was 4526.07 angstrom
